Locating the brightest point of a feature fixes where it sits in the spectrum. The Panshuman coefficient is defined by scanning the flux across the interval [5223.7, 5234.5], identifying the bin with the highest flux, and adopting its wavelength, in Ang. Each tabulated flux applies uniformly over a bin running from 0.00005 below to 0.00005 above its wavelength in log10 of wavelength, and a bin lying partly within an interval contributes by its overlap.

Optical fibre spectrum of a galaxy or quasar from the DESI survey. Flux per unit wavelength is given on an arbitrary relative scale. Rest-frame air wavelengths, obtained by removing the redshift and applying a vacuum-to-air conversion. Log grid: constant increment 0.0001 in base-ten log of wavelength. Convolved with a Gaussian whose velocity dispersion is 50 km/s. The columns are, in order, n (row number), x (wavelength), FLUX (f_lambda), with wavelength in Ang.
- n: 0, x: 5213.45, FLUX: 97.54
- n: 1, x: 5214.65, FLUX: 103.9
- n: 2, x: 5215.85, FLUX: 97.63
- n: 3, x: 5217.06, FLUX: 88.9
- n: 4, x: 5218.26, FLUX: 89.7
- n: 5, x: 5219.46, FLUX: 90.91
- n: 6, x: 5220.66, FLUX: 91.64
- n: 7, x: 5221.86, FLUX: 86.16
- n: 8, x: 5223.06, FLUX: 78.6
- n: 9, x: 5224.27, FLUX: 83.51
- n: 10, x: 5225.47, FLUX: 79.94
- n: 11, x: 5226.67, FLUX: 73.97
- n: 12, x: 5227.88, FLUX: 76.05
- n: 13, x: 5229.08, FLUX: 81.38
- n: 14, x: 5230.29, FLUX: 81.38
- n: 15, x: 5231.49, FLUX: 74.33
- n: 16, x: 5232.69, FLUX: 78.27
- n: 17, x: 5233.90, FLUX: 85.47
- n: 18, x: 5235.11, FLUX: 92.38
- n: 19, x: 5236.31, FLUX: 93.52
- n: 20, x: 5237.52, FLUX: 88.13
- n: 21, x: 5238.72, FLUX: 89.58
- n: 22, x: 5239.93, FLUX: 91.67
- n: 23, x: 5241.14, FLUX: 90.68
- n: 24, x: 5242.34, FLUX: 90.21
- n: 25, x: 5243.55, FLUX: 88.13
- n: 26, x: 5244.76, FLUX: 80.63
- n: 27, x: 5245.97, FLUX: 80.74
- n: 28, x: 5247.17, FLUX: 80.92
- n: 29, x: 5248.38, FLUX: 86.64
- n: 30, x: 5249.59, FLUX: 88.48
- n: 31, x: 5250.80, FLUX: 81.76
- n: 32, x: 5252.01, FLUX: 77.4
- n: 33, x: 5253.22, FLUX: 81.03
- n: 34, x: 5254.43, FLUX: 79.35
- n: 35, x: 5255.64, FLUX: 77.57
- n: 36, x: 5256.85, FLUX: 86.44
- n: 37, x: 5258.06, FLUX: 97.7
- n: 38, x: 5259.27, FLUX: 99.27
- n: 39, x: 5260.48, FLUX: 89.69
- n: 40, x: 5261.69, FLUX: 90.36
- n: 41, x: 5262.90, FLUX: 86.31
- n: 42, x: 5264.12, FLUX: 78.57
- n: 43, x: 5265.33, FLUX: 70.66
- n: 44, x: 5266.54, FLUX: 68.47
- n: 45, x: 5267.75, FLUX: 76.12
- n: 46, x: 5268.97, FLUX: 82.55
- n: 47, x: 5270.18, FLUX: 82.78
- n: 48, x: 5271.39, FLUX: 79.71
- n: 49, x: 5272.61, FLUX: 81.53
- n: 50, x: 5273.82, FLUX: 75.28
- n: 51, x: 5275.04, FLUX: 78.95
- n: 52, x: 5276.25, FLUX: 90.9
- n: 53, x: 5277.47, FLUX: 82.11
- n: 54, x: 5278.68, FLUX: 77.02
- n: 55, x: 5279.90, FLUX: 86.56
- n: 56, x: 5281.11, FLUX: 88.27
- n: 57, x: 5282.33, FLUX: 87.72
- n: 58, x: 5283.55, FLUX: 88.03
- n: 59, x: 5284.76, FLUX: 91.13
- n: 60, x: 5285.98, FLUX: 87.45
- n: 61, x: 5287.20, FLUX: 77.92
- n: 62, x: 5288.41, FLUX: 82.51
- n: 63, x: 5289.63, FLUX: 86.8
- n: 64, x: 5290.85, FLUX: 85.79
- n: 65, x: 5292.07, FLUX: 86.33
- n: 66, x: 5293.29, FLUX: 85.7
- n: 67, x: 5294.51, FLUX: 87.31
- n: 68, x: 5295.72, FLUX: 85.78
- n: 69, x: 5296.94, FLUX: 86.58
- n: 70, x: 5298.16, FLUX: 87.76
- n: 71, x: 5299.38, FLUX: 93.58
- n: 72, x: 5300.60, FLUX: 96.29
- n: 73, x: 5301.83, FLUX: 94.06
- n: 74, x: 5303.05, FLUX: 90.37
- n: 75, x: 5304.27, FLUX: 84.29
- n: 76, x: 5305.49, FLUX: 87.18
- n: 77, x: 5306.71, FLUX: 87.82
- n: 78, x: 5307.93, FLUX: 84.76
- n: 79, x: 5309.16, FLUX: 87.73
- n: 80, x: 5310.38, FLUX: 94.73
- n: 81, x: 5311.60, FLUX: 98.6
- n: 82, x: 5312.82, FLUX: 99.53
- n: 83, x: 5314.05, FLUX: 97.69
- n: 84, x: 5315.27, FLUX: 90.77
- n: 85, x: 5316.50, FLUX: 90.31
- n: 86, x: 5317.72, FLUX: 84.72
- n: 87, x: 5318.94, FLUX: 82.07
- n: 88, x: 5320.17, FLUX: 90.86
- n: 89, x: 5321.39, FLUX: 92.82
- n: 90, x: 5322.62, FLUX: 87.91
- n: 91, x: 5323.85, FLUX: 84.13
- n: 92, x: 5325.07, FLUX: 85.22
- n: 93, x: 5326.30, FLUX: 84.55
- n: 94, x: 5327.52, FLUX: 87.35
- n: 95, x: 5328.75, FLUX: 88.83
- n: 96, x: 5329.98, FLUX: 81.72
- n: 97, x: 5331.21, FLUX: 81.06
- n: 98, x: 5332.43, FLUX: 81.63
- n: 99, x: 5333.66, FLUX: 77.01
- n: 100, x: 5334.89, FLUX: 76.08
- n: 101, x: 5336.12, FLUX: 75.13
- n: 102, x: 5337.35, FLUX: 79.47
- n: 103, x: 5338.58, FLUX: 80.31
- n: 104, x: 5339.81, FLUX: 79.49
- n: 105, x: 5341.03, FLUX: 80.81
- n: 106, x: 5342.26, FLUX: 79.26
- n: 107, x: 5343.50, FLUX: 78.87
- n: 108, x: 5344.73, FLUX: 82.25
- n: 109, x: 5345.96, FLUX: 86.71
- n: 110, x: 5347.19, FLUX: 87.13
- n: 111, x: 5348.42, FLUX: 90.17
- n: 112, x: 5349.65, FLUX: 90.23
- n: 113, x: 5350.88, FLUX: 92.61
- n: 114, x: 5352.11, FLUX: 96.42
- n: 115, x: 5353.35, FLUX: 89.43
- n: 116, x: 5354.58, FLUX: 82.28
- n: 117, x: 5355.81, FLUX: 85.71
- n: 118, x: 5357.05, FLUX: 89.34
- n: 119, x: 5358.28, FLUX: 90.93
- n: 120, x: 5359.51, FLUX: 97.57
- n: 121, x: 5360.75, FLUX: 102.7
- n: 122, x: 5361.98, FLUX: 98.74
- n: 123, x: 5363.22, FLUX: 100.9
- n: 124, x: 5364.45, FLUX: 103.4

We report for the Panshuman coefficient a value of 5233.90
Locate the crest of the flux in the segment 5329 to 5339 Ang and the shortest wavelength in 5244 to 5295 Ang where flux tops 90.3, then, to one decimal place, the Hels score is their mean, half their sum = 5294.0 Ang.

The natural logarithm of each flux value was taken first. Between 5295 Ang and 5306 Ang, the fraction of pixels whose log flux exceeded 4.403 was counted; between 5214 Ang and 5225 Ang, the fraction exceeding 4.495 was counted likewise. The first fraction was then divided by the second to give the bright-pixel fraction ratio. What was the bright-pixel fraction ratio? 1.8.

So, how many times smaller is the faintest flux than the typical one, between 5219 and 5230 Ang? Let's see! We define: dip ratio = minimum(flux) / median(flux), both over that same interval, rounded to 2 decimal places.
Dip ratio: 0.91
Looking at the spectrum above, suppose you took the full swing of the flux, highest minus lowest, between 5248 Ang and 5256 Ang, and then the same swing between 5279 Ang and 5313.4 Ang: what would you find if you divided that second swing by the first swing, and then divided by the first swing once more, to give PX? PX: 0.18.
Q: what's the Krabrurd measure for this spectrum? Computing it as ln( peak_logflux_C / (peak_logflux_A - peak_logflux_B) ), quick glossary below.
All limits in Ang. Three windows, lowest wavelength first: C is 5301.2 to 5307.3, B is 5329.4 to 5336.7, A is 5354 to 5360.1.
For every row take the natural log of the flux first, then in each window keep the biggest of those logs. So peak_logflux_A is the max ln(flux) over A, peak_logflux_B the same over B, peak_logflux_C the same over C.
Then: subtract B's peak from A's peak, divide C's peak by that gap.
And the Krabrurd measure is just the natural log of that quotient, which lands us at 3.2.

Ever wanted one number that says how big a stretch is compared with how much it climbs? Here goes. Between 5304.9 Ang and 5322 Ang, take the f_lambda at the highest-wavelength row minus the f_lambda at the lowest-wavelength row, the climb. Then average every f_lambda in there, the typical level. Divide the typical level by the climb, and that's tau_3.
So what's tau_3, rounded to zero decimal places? 16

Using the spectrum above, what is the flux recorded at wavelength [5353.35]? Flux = 89.43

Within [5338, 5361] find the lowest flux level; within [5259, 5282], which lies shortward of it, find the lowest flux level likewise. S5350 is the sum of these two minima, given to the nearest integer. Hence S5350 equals 147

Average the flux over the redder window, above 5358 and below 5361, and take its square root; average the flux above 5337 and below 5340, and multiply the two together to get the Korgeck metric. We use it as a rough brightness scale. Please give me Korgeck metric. 786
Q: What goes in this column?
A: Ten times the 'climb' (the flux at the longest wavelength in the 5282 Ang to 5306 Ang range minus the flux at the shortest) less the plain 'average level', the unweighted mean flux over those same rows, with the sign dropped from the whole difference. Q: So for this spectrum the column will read 93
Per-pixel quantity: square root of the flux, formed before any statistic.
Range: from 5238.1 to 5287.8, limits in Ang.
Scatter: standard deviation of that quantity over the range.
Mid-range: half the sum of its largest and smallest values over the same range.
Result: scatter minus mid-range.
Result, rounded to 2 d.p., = -8.76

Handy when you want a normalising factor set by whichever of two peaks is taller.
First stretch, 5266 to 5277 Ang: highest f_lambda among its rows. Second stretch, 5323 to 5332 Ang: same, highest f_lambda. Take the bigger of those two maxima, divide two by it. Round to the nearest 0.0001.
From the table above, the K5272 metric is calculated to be 0.0220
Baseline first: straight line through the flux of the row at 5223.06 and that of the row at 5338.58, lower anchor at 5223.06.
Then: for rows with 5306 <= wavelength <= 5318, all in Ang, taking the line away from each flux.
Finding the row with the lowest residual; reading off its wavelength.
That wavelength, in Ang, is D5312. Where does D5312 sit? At 5317.72 Ang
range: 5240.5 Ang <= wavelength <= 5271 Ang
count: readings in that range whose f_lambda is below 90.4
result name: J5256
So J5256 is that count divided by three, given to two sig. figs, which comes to 7.3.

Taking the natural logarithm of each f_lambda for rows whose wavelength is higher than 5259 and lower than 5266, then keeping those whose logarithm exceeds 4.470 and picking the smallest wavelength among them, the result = 5259.27 Ang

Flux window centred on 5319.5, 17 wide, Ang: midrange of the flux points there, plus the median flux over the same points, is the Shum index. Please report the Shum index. 180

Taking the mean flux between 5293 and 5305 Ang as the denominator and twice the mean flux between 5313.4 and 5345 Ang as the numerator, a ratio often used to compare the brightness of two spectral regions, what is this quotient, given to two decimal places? 1.88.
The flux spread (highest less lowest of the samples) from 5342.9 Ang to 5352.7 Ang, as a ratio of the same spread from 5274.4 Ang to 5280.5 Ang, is 1.3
